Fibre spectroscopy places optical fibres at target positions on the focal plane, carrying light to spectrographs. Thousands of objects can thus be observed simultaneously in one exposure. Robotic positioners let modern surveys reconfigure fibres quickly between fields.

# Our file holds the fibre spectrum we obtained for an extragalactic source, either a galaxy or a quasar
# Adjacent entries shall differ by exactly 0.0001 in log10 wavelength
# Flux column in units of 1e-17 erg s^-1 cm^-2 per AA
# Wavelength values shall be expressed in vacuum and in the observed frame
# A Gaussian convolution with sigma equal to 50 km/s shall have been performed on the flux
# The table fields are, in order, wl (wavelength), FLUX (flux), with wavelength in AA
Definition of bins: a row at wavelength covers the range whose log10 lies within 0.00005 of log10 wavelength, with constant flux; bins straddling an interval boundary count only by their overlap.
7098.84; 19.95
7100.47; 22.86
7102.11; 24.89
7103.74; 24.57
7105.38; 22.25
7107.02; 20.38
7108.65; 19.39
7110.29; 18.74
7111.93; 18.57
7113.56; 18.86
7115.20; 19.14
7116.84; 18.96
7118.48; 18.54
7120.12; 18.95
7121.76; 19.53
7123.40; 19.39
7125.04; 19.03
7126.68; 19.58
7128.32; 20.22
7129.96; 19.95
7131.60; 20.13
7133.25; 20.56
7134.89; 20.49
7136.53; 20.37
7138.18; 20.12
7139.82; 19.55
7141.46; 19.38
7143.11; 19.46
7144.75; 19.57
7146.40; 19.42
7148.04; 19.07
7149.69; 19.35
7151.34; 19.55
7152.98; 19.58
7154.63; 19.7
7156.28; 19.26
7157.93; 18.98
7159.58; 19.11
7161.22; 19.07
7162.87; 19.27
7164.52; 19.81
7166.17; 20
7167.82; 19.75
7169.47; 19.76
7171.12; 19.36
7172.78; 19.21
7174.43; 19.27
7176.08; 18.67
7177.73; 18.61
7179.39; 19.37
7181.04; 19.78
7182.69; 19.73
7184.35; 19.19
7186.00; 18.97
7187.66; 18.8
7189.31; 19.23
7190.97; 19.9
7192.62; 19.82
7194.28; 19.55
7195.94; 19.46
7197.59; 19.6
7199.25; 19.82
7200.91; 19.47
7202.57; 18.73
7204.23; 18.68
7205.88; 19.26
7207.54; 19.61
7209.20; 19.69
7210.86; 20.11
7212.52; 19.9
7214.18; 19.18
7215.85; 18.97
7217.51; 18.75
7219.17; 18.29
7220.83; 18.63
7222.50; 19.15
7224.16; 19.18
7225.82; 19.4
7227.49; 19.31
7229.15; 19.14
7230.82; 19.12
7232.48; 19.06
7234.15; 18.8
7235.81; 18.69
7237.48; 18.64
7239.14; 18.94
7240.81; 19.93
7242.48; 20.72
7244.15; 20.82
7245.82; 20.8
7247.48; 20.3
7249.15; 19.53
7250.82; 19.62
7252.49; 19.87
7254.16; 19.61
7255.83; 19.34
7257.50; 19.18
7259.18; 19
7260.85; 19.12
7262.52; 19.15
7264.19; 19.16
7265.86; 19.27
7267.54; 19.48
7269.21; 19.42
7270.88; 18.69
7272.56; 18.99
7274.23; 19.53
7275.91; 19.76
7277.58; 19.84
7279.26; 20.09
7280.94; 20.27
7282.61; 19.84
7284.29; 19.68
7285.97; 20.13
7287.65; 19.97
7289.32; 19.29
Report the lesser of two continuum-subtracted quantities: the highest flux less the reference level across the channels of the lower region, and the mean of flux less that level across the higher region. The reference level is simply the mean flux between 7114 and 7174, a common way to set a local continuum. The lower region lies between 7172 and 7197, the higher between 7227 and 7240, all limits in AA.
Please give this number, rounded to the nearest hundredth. -0.57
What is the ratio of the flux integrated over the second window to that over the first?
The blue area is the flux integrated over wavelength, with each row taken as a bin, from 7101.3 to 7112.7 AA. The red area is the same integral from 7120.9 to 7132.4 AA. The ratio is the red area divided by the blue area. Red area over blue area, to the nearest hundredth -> 0.93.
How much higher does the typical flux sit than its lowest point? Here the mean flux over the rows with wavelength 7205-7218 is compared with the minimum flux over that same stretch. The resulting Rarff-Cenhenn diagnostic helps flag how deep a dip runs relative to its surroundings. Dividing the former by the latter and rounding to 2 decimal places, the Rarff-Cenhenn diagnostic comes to 1.04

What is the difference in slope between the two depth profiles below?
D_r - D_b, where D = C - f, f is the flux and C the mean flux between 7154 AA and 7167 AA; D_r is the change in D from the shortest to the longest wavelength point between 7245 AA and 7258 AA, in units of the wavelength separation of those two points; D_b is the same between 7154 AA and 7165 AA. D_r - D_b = 0.15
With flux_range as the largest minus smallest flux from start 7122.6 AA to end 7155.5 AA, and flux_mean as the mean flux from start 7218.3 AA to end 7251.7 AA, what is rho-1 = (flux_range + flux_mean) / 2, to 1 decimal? 10.5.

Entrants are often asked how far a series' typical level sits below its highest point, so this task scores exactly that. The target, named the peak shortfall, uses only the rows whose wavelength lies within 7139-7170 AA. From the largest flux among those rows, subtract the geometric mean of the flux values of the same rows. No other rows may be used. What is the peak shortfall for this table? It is 0.5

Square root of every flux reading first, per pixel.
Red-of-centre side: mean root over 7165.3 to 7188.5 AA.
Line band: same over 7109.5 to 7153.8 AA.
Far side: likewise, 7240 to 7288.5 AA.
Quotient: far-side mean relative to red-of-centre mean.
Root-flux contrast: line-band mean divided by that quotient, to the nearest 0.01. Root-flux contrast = 4.37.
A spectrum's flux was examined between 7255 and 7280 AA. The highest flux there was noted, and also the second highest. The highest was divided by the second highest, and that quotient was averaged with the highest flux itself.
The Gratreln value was 10.55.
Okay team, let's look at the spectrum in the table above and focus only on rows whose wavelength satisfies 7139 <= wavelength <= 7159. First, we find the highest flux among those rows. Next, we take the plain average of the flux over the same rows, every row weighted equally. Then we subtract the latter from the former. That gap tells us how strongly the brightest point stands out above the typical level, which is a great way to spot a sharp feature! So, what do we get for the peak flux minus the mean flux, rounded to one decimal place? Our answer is 0.3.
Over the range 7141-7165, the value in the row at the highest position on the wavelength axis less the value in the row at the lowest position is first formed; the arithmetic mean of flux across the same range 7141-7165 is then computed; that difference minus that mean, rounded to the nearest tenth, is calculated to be -18.9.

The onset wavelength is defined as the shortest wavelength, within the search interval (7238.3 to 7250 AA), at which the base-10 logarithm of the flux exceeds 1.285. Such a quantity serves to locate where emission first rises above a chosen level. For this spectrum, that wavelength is 7240.81 AA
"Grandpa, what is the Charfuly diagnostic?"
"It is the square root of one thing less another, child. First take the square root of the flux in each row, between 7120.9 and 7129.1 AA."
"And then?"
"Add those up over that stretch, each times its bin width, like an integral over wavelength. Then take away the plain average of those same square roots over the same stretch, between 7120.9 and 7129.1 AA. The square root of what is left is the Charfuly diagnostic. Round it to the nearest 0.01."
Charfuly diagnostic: 5.64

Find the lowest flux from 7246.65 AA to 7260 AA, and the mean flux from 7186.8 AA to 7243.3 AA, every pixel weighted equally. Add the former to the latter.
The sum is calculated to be 38.3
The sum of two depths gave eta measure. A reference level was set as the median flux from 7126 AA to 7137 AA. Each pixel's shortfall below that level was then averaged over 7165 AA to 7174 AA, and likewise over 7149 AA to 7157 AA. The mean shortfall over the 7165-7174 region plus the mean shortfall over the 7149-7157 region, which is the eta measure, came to 1.3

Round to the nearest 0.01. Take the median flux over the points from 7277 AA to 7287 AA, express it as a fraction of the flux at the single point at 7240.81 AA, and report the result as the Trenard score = 1.00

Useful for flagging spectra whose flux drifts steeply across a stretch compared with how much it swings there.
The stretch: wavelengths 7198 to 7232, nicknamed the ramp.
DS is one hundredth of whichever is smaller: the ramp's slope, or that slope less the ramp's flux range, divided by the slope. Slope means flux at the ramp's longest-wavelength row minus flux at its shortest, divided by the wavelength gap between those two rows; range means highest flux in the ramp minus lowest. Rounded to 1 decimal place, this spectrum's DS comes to 0.0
